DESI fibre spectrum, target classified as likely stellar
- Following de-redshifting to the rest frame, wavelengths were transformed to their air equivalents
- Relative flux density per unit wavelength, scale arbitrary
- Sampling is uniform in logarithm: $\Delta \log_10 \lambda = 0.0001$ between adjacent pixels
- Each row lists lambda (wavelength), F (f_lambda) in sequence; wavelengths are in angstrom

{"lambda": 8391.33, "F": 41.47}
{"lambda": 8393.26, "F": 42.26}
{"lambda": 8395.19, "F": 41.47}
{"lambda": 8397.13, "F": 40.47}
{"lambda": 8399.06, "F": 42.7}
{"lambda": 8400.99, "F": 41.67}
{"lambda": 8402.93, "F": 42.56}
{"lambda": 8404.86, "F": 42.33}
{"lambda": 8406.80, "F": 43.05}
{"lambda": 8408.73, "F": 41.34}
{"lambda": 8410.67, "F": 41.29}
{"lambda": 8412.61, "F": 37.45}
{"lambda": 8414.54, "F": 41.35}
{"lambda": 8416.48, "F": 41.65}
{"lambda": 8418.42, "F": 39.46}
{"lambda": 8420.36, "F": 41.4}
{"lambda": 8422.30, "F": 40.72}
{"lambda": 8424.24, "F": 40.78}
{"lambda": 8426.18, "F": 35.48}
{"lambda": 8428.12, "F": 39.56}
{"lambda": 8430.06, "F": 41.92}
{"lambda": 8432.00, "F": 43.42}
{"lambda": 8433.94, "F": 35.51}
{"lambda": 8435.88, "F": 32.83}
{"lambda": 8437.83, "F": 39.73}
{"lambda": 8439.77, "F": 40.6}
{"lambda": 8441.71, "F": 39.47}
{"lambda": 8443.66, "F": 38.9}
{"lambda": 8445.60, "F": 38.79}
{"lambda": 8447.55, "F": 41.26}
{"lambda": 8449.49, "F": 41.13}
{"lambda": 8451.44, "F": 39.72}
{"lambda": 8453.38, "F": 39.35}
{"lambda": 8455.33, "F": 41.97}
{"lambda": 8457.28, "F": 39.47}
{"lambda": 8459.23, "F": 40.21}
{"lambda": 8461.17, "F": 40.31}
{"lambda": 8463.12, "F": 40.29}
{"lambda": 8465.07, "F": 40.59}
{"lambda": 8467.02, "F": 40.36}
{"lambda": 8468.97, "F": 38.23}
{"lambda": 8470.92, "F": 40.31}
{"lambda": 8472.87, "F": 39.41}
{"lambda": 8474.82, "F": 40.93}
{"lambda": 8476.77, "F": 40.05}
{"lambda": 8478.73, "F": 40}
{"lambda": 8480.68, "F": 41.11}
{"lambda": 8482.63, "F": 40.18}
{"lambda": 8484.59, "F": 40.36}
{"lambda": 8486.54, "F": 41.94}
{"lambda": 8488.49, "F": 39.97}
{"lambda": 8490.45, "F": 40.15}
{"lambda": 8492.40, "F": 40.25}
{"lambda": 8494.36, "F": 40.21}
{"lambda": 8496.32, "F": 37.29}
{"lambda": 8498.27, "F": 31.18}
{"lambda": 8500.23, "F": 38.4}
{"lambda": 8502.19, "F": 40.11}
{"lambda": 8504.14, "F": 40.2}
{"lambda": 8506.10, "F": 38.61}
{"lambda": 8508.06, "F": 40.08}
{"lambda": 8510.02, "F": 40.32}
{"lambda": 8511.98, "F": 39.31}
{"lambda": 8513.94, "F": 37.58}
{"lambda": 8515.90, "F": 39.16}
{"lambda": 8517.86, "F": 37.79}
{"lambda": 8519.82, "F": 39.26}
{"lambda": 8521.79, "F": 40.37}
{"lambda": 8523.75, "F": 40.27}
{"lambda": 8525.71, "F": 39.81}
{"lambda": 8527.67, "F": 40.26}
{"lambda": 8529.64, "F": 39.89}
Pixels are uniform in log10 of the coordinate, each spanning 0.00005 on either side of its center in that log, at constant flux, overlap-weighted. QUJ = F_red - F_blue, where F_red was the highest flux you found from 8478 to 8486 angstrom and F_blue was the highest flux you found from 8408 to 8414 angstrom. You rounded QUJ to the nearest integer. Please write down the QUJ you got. 0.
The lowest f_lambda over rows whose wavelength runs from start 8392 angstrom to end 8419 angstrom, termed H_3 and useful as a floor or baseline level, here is 37.45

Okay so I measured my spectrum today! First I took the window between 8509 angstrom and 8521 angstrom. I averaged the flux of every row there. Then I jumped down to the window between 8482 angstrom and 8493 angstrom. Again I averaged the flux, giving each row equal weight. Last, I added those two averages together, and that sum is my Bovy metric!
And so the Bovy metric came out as 79.4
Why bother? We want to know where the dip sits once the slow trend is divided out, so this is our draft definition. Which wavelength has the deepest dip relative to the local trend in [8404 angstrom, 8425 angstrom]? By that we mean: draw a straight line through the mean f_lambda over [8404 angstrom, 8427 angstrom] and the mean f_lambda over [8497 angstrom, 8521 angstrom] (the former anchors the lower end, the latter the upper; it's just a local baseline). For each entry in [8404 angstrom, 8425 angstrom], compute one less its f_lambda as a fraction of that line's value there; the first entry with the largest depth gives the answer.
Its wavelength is 8412.61 angstrom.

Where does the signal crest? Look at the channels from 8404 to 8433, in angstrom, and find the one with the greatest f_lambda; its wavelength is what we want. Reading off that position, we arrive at 8432.00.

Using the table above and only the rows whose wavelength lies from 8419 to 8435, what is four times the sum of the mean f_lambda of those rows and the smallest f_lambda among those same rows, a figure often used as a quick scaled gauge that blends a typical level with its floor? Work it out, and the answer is 301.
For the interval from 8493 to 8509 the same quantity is 278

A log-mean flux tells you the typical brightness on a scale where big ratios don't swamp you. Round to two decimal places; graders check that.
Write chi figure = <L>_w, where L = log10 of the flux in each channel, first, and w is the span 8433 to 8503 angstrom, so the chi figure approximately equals 1.60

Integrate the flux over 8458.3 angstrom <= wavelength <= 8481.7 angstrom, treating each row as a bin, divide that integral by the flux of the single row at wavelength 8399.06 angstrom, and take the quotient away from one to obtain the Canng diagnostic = -21.0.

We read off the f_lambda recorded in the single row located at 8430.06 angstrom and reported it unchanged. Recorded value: 41.92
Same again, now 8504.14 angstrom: 40.2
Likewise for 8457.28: 39.47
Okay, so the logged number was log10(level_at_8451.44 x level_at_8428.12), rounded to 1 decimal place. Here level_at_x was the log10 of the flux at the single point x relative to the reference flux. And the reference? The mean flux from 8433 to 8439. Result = -2.8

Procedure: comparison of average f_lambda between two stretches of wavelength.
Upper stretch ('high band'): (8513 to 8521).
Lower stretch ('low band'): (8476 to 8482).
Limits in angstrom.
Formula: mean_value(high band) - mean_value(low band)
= -1.9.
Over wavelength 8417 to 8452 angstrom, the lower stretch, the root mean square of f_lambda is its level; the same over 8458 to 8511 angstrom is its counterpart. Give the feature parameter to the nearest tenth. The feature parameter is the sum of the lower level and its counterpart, 79.3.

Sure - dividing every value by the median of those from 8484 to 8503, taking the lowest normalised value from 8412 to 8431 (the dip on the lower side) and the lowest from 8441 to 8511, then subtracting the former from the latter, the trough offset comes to -0.11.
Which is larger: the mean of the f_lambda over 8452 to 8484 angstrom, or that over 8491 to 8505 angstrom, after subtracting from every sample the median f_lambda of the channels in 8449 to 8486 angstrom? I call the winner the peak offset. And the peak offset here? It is -0.12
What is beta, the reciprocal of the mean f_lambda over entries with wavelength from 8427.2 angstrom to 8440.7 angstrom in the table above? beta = 0.0256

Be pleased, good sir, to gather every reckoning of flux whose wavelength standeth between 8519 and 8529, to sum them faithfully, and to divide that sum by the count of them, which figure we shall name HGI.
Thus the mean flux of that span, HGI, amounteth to 40.0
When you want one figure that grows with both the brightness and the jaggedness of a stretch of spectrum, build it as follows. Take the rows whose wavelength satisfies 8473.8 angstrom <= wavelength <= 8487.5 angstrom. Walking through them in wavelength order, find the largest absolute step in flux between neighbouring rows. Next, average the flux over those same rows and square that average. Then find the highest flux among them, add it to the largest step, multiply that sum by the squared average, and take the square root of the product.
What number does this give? 268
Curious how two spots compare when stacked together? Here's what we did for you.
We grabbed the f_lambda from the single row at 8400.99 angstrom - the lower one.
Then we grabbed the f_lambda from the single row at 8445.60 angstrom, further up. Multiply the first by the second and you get 1616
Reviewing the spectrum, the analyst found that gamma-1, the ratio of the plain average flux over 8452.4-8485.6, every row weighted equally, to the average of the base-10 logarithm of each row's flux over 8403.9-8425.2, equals 24.9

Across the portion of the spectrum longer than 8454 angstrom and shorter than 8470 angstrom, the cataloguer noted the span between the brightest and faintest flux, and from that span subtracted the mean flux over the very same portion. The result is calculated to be -36.4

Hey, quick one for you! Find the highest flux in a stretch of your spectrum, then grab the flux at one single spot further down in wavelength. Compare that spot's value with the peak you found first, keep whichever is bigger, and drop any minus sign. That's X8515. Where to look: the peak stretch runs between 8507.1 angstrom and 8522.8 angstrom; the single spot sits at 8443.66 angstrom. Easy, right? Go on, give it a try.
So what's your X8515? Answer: 40.4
